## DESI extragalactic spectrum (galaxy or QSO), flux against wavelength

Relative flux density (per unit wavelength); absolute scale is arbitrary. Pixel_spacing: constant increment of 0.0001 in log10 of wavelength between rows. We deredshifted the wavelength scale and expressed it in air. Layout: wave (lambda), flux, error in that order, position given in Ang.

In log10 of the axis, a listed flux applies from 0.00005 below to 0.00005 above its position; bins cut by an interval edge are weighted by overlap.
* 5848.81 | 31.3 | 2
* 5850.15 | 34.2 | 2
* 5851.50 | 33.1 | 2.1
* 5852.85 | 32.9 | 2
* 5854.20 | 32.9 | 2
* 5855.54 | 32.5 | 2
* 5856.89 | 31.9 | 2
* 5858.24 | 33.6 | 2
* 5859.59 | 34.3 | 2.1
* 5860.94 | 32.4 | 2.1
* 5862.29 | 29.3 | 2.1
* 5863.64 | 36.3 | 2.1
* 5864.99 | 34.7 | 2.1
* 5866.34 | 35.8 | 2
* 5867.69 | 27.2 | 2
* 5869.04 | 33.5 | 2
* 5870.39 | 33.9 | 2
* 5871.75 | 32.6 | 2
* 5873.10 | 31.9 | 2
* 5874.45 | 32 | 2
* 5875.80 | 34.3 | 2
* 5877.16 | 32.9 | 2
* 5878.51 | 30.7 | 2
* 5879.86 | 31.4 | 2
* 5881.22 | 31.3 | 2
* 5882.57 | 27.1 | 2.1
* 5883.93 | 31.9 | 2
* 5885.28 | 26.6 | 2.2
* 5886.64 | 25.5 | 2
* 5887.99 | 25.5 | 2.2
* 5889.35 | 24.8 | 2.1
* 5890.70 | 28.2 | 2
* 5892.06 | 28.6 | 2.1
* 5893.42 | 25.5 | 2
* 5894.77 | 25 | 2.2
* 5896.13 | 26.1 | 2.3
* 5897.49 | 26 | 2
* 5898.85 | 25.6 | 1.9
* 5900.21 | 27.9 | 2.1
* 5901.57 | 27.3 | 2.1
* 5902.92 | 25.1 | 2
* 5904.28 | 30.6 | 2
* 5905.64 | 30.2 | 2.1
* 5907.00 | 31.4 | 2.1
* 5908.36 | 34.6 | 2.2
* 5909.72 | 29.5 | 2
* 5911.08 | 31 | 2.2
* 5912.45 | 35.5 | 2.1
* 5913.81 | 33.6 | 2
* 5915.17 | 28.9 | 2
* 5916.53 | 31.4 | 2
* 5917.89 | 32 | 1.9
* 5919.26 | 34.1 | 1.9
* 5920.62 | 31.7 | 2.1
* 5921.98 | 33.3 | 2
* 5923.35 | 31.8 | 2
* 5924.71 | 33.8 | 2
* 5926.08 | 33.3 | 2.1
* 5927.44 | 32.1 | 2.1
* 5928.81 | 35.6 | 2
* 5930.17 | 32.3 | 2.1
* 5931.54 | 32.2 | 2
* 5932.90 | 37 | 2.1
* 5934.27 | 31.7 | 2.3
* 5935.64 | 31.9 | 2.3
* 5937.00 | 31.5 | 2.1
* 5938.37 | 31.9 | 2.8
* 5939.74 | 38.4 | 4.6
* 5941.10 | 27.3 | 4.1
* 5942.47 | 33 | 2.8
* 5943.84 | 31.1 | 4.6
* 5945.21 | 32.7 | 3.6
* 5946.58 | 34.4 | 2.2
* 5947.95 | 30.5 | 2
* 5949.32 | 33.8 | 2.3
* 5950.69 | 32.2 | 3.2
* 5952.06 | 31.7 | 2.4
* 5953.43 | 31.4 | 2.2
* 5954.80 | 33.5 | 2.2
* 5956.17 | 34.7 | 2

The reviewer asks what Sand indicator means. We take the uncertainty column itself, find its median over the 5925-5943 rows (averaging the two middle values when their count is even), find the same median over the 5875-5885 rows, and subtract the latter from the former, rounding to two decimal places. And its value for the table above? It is 0.10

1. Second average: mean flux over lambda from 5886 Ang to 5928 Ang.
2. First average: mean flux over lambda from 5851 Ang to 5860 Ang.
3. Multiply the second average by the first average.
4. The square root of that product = 31.3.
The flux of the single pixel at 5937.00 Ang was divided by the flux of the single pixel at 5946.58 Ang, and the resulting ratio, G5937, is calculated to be 0.92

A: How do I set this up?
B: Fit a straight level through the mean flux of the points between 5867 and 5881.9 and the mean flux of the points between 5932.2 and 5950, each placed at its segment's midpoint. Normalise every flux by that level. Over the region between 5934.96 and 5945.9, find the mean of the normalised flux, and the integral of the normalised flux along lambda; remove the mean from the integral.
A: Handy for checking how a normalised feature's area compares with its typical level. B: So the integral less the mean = 9.8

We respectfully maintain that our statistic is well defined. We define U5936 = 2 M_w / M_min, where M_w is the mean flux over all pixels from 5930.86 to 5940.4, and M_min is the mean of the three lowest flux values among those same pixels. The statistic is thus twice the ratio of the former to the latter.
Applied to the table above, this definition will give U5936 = 2.114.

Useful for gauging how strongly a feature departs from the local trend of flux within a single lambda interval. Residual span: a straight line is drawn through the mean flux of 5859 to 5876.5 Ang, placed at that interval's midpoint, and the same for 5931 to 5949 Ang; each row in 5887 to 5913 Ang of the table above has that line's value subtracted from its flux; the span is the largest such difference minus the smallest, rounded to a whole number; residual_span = 11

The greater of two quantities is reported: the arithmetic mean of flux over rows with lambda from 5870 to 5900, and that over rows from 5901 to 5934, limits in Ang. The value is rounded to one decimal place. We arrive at 32.0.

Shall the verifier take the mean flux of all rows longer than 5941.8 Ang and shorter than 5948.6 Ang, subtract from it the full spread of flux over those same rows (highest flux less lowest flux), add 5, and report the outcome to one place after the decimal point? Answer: 33.4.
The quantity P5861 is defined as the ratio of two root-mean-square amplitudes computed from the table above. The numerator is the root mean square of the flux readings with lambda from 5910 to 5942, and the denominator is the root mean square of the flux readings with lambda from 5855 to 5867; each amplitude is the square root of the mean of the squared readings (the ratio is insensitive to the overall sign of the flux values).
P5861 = 0.98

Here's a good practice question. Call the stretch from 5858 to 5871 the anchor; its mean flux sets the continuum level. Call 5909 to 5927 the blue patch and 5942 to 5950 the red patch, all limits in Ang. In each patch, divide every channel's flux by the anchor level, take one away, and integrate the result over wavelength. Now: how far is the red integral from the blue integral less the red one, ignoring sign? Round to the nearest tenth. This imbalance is 0.2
